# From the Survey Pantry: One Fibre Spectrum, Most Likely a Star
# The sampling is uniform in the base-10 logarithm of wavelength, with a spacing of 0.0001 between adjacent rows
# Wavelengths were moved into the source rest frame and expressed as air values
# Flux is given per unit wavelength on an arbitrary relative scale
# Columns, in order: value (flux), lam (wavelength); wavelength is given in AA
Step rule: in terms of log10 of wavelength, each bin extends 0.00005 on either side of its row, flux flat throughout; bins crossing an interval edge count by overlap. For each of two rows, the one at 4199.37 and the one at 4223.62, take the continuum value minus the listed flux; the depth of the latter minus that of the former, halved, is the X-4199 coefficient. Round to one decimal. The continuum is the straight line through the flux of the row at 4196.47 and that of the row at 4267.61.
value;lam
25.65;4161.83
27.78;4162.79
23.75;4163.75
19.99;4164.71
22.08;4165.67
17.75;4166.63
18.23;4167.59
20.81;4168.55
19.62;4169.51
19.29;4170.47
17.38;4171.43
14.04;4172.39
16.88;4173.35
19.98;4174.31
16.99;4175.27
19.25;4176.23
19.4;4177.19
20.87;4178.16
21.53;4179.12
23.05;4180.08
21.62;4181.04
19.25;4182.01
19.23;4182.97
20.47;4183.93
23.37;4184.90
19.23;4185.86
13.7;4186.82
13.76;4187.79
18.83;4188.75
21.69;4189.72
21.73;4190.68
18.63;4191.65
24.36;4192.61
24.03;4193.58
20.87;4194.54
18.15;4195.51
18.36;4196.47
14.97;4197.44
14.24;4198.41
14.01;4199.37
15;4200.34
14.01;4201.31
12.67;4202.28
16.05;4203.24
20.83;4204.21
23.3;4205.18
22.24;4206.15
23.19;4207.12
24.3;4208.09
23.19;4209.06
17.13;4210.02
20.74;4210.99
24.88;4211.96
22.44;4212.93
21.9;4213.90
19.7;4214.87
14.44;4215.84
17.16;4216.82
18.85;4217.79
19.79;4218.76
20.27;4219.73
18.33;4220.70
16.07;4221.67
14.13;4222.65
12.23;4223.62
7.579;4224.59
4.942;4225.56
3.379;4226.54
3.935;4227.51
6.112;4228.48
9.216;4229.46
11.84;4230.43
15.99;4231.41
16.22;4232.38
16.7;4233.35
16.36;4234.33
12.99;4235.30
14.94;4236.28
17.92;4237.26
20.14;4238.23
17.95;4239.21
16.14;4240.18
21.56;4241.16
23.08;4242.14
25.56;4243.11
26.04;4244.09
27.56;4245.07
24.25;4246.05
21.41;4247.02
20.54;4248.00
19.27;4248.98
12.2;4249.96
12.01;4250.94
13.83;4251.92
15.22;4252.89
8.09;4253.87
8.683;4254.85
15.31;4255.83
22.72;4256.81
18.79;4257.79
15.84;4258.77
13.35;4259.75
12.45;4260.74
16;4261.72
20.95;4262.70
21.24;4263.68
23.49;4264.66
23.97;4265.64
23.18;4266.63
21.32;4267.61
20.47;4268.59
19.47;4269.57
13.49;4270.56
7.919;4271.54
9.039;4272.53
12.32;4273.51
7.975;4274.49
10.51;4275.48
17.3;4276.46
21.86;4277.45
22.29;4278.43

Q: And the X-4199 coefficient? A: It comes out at 1.4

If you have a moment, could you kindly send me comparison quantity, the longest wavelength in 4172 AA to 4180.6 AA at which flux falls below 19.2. 4175.27 AA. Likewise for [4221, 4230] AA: 4229.46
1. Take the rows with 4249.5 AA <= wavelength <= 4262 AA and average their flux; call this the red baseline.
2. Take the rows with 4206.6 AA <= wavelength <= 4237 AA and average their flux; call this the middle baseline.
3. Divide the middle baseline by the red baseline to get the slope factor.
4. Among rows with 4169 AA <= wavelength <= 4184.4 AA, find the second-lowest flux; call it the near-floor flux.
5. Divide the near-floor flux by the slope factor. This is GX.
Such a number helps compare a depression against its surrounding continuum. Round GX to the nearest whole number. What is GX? 15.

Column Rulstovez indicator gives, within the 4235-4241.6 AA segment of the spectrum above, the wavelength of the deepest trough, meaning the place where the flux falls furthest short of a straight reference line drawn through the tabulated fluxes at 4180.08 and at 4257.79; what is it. 4235.30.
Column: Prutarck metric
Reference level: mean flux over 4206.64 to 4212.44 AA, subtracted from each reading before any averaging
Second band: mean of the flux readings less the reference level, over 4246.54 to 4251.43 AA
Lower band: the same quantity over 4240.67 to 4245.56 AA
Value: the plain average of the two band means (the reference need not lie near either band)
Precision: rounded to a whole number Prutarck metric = -1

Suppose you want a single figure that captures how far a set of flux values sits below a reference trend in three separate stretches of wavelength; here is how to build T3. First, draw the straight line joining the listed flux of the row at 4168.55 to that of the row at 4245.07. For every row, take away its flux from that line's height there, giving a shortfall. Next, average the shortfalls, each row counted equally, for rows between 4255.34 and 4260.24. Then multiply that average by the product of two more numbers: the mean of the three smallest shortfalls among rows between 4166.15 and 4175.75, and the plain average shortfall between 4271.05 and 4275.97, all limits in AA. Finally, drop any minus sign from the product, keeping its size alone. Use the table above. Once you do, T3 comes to 205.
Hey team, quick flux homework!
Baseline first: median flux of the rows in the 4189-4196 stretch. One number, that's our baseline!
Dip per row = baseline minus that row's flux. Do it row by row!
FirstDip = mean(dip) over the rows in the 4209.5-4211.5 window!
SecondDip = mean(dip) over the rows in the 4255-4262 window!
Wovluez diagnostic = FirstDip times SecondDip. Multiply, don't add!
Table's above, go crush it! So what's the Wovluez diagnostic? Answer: 15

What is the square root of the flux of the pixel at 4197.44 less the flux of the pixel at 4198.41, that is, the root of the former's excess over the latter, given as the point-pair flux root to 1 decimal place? 0.9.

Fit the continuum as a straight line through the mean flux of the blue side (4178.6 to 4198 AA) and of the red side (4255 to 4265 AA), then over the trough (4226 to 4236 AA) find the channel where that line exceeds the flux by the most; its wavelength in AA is 4226.54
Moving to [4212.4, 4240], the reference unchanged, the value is 4226.54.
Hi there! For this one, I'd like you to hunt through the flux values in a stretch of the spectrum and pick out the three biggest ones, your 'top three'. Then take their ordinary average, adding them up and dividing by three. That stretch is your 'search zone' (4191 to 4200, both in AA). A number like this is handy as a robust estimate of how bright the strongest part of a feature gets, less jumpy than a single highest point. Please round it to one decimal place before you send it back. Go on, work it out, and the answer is 23.1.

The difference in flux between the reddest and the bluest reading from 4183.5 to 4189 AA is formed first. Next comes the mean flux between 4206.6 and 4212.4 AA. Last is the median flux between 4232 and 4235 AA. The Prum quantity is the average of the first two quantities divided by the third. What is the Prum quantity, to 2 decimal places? 0.63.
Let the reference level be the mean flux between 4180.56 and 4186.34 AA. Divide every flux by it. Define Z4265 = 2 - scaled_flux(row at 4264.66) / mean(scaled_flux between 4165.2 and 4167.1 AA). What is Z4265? 0.82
